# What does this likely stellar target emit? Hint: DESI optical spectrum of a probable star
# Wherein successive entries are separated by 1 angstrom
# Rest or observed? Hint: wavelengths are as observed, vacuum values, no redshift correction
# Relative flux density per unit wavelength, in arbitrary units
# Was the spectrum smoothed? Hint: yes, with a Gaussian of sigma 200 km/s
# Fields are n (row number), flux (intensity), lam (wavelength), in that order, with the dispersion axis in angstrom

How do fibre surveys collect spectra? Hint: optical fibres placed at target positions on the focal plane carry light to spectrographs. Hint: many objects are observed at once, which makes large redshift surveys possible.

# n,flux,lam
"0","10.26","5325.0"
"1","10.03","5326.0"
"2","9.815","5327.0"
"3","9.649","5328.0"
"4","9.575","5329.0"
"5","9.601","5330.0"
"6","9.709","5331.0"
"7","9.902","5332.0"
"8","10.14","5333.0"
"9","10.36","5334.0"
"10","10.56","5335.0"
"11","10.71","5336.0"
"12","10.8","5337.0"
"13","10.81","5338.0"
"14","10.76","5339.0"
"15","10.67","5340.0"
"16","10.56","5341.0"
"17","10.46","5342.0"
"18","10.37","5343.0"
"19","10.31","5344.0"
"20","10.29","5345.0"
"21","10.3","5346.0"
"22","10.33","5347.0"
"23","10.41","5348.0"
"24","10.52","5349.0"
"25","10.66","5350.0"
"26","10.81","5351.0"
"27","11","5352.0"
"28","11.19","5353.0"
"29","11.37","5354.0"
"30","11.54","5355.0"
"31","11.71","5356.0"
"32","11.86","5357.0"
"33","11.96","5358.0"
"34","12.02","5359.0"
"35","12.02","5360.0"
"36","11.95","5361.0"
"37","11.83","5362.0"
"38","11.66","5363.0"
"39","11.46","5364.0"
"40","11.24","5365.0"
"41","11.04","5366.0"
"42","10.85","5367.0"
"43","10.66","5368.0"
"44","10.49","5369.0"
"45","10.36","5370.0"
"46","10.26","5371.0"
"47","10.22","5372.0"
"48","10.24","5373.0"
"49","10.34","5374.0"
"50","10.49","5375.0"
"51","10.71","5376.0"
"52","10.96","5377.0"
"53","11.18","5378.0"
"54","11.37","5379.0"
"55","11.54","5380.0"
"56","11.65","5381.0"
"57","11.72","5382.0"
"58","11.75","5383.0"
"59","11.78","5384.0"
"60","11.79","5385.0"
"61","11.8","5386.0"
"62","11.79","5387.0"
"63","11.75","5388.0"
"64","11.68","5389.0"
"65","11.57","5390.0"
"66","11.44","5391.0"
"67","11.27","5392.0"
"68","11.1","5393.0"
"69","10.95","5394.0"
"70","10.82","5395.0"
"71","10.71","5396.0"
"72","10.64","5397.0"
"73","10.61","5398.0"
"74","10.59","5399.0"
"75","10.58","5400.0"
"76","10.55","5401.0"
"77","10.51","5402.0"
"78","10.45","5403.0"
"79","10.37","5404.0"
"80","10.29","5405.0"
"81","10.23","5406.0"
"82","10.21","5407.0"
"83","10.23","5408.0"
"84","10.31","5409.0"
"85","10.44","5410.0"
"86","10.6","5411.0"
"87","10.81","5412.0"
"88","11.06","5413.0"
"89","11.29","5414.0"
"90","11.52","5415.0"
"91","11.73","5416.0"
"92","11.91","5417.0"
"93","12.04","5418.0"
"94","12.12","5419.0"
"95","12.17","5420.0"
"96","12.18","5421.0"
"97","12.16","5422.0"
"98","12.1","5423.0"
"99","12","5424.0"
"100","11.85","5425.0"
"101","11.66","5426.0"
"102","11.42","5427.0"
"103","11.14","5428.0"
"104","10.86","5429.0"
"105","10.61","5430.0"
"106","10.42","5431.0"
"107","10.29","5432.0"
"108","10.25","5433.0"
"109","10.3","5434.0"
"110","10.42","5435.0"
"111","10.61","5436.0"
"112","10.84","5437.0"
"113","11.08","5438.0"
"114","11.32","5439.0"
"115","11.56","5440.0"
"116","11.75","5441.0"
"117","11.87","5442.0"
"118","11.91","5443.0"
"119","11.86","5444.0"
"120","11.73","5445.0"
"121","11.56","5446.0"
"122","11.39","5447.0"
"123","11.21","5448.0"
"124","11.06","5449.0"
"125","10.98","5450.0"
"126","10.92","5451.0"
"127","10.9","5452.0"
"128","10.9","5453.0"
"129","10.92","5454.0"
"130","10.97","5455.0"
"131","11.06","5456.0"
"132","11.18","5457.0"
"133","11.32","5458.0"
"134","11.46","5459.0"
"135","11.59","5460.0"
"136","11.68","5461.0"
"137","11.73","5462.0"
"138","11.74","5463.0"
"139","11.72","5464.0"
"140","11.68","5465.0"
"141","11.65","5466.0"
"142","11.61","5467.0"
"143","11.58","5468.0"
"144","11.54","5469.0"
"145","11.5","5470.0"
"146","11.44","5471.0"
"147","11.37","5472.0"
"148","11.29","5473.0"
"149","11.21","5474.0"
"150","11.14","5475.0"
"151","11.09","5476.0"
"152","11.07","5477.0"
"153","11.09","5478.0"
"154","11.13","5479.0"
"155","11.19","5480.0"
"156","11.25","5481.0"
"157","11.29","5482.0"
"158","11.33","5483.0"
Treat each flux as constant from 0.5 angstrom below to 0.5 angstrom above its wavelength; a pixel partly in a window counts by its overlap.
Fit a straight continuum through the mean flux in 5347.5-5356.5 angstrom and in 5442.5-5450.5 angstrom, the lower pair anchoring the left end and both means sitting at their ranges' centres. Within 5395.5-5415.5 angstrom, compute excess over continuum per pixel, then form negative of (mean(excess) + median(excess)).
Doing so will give 1.4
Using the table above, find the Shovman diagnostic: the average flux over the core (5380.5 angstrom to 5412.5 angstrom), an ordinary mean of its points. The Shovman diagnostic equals 11.0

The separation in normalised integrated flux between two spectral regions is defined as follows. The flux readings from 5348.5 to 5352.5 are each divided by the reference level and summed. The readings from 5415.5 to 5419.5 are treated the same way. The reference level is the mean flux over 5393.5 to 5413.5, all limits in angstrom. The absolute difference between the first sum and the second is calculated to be 0.5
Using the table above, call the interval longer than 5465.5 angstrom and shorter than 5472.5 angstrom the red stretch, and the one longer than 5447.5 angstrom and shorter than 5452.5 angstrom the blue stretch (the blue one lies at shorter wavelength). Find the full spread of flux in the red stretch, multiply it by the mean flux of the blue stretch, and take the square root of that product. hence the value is 1.8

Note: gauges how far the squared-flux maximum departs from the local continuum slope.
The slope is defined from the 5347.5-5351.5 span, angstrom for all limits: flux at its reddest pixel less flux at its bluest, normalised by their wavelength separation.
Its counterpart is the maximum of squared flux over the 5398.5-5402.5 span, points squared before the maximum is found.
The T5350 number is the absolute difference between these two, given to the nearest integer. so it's 112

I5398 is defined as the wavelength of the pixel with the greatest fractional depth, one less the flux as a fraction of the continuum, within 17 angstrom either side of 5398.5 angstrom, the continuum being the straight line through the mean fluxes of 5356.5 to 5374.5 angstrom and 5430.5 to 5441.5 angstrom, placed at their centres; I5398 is 5407.0 angstrom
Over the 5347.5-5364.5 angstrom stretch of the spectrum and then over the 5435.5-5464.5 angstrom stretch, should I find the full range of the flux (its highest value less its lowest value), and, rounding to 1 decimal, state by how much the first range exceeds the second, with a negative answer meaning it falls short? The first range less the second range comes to 0.3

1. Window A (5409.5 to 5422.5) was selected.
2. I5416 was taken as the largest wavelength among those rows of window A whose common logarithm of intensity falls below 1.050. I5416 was 5413.0 angstrom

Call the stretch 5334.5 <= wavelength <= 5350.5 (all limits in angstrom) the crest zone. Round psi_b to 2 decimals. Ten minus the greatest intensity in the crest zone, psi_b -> -0.81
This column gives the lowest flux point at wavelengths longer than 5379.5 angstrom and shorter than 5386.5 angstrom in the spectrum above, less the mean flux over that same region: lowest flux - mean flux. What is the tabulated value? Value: -0.2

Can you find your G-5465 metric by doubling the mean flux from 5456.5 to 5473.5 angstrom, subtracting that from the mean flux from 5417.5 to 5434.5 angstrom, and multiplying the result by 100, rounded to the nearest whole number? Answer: -1168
